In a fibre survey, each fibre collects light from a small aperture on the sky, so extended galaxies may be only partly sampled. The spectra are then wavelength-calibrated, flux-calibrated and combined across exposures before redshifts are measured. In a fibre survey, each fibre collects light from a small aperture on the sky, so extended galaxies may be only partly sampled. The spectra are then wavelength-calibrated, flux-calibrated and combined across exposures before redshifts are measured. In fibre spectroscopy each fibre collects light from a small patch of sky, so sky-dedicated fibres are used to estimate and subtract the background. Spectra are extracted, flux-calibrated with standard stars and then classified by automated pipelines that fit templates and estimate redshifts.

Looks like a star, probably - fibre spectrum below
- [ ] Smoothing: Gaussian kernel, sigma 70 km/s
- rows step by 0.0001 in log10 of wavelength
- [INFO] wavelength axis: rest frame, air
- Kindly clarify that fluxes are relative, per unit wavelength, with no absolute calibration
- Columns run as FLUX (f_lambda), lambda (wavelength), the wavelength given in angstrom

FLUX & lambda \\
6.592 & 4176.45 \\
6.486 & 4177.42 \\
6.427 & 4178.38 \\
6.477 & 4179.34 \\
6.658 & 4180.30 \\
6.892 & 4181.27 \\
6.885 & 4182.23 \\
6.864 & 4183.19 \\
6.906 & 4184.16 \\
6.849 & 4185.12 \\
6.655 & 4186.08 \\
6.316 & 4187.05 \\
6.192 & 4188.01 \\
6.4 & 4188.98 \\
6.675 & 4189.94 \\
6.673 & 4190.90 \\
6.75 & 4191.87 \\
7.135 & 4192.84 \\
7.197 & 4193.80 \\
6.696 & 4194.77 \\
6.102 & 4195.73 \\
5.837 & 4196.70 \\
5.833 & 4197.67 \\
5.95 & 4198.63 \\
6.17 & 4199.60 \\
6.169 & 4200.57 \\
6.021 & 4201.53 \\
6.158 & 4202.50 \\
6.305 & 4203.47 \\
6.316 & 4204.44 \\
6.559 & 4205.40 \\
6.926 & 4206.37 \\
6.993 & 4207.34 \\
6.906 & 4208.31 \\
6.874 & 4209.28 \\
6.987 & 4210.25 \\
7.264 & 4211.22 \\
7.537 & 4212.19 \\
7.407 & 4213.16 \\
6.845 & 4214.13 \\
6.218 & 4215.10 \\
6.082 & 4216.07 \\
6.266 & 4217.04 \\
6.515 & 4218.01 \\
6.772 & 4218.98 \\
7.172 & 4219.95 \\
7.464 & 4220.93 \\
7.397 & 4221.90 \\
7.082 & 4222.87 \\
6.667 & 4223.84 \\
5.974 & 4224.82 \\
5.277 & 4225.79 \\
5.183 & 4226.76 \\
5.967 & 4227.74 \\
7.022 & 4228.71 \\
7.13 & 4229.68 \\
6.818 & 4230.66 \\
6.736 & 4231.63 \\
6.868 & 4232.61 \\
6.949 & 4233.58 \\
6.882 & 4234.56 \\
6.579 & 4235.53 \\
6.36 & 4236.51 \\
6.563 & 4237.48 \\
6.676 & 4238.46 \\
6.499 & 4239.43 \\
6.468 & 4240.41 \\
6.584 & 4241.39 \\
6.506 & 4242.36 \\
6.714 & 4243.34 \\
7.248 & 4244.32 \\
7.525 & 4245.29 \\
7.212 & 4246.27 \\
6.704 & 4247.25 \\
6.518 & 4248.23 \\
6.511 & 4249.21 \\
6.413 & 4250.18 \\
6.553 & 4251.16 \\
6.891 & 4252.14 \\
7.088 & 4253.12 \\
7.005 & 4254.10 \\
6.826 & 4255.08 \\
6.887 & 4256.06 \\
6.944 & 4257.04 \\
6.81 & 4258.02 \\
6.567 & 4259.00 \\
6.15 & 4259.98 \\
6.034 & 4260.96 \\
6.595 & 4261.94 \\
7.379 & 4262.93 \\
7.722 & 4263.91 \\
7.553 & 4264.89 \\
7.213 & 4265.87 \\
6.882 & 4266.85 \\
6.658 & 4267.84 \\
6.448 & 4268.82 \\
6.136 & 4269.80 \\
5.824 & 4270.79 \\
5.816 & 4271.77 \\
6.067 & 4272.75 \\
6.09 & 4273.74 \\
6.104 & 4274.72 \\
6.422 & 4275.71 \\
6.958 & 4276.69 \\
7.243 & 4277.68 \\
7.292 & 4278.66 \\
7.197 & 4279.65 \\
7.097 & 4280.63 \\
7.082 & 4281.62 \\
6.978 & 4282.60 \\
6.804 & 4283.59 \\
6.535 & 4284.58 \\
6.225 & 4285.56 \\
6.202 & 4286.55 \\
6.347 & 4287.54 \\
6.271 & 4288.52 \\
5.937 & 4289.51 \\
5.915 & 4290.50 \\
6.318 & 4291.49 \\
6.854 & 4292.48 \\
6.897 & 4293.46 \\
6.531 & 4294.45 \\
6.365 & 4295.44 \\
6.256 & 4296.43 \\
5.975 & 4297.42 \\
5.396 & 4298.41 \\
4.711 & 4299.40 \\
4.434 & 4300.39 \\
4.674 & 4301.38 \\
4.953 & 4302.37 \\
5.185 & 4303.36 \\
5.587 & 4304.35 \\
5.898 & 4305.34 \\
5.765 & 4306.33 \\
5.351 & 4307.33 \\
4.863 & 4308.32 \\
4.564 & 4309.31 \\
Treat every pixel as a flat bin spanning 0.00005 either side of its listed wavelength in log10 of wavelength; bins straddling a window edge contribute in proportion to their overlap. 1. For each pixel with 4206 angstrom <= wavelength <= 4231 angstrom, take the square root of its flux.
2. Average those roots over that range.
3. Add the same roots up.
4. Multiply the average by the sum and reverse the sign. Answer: -174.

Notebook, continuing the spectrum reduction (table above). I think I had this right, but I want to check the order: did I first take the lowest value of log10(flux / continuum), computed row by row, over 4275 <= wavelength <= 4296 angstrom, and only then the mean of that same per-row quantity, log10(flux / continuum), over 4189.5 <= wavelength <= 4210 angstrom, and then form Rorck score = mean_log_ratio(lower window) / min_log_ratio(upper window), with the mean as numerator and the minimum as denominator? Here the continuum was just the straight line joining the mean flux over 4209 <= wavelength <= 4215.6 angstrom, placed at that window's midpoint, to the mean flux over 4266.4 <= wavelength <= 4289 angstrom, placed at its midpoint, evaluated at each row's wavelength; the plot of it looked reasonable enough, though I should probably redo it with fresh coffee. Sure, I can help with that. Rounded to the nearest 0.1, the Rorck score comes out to 1.1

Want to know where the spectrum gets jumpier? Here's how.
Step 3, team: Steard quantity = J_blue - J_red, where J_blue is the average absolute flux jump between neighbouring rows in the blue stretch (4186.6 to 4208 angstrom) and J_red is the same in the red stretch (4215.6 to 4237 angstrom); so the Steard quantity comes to -0.14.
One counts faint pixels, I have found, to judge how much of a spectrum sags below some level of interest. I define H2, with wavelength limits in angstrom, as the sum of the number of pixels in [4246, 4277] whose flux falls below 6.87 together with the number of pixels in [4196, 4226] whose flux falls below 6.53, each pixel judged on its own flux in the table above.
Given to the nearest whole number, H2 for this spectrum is 35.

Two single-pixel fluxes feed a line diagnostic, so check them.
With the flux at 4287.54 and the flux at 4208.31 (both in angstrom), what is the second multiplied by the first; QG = 44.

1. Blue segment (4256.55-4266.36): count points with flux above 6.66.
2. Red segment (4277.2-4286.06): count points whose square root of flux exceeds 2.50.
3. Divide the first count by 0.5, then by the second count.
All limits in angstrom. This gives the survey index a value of 1.5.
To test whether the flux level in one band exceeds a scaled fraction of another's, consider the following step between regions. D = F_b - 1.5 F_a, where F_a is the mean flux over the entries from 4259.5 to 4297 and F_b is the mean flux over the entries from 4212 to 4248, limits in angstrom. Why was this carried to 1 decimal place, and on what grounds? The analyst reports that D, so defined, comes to -3.2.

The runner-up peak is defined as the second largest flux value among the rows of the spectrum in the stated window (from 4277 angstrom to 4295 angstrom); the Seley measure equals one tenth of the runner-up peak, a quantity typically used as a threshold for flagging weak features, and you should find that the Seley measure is 0.724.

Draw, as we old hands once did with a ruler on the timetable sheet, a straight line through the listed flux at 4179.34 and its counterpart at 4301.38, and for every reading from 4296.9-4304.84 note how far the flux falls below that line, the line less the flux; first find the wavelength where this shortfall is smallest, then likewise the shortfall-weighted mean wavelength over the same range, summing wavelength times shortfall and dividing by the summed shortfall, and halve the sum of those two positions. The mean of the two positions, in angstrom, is 4299.0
